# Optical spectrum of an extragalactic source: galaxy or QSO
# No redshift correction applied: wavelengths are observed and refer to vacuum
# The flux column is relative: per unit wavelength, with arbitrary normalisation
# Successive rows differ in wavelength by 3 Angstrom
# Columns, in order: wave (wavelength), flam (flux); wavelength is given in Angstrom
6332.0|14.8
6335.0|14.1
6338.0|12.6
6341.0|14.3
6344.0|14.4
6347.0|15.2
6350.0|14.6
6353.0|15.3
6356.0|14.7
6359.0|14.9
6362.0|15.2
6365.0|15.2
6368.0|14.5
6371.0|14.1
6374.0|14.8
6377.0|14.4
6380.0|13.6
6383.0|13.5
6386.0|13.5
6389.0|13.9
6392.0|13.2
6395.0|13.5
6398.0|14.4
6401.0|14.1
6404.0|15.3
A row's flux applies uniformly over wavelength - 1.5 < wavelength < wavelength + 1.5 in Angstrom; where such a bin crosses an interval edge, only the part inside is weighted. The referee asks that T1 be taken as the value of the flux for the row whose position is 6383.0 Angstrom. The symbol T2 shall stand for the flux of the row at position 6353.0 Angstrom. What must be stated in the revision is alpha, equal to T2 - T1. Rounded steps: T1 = 13.5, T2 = 15.3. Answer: 1.8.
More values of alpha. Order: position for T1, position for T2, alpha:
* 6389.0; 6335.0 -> 0.2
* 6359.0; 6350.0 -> -0.3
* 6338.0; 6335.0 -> 1.5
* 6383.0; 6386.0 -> 0.0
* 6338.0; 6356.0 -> 2.1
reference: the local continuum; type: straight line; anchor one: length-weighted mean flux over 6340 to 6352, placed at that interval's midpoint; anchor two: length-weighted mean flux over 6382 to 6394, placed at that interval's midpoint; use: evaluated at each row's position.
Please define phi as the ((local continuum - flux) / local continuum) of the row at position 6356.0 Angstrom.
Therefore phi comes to -0.02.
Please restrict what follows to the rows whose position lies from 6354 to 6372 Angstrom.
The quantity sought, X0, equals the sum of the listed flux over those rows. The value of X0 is 89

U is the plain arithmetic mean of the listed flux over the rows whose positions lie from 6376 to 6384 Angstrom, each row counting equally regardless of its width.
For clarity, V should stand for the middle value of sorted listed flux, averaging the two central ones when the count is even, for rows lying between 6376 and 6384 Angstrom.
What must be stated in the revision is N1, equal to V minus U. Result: -0.2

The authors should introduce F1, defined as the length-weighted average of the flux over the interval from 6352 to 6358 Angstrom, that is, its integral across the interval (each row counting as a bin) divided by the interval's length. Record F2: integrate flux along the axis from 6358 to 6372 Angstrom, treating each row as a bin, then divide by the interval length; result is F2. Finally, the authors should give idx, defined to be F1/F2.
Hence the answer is 1.01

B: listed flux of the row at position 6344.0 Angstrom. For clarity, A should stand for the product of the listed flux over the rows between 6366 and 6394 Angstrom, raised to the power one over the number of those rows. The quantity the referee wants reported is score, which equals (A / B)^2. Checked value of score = 0.94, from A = 13.9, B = 14.4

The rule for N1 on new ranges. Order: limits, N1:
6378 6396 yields 0.0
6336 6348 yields 0.2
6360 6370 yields 0.2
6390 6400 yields -0.2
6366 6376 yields 0.0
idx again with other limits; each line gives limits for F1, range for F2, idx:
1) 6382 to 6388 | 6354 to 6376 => 0.92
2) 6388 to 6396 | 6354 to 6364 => 0.90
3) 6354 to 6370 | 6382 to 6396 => 1.10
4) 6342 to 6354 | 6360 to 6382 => 1.02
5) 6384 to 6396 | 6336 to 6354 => 0.94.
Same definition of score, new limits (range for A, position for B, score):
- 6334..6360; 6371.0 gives 1.05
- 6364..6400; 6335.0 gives 0.99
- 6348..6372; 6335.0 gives 1.10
